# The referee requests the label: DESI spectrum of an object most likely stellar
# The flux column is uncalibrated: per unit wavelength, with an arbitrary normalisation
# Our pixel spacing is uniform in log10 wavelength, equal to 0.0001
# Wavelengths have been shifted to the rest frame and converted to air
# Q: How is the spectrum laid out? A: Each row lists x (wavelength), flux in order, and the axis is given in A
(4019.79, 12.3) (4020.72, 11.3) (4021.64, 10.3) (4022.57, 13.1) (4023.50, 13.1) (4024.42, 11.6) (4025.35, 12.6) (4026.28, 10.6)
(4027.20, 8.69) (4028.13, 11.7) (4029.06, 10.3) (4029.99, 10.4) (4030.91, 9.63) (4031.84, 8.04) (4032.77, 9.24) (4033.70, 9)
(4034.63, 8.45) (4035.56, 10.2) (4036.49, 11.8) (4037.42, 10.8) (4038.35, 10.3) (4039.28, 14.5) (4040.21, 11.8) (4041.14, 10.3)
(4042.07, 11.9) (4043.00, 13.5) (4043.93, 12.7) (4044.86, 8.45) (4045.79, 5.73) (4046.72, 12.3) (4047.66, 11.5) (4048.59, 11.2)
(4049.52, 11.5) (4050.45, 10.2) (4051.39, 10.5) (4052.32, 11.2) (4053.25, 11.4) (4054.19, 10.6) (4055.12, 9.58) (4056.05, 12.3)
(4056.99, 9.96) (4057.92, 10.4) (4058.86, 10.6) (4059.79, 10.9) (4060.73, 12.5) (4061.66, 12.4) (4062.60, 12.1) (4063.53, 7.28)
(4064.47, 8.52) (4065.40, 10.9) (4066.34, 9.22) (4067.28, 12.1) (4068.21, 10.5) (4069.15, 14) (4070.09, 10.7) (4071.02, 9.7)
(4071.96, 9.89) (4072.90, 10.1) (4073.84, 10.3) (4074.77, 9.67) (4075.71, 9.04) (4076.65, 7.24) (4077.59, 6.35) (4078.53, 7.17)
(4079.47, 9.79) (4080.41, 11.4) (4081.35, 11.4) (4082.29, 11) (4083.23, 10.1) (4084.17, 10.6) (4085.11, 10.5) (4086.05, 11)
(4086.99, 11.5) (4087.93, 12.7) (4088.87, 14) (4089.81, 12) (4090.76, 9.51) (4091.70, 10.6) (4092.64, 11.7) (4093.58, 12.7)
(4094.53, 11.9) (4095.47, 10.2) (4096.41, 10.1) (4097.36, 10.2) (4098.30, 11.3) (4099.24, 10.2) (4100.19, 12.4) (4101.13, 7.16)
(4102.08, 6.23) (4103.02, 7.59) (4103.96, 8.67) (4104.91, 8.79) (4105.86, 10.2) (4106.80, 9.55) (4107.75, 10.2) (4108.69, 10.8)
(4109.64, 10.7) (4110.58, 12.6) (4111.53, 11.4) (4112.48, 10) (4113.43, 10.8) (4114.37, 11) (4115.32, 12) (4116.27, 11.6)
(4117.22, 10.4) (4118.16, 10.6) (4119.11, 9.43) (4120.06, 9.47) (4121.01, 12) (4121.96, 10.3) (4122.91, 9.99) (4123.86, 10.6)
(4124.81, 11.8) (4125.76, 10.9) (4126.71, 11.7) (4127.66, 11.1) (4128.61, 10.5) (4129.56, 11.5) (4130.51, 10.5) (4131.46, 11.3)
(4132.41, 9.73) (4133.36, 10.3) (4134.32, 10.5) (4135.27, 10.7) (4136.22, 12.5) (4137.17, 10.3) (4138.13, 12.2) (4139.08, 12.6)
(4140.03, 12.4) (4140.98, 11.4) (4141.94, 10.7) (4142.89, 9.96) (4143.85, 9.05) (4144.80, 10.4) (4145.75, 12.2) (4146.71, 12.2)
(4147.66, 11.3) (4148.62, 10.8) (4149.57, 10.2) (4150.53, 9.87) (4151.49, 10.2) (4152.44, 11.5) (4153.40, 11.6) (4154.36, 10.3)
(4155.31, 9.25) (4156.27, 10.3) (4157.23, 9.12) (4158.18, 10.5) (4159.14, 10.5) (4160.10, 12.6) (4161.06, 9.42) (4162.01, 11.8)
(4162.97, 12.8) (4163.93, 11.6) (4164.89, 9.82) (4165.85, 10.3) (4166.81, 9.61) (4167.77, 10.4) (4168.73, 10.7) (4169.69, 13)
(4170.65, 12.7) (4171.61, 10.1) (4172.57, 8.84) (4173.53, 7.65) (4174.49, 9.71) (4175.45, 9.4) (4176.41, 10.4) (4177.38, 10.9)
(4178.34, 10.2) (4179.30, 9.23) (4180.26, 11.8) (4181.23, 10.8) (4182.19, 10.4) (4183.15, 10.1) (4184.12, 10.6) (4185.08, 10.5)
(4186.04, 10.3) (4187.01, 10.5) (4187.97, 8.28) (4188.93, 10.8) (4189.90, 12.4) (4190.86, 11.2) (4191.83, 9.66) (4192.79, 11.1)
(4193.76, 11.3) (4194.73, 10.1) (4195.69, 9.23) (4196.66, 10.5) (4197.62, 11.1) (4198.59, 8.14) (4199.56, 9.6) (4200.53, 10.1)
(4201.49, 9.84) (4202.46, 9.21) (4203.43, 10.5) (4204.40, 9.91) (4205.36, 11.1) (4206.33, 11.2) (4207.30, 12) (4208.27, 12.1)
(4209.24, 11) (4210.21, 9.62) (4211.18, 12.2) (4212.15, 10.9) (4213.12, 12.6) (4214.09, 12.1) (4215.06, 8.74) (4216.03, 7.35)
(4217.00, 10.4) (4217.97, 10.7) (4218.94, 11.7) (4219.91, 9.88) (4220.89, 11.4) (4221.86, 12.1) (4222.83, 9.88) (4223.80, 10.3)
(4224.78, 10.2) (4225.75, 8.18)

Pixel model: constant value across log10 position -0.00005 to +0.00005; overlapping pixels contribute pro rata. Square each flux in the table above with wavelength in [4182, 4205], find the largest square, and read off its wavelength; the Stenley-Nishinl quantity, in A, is 4189.90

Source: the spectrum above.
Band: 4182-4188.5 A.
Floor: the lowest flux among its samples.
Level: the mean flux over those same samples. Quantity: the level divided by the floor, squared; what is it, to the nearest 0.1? 1.5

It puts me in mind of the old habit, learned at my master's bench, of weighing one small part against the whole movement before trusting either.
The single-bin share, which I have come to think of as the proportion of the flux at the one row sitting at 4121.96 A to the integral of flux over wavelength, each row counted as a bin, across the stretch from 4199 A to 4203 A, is 0.27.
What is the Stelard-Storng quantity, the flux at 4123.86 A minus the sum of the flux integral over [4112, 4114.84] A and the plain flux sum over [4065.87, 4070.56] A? -76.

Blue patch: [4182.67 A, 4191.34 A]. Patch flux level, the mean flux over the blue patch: 10.5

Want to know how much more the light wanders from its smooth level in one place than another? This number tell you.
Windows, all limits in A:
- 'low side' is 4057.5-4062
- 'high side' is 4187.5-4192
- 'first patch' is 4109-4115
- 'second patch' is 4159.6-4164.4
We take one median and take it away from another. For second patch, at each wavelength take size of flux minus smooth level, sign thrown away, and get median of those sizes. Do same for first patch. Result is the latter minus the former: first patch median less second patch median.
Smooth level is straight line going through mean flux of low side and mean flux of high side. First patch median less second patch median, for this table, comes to -0.9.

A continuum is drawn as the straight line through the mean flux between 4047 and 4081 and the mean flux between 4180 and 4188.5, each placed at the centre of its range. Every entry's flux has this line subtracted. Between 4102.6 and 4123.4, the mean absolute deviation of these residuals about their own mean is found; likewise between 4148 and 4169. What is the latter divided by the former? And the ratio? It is 0.87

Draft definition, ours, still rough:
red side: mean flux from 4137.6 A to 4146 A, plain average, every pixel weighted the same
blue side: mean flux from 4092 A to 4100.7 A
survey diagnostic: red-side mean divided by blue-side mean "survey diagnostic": 1.00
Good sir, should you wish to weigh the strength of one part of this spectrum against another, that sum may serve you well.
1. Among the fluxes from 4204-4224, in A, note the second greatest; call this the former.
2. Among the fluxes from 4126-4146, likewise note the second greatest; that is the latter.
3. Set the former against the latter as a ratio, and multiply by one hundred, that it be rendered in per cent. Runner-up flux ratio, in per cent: 98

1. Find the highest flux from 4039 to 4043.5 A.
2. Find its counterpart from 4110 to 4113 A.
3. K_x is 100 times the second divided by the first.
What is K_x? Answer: 87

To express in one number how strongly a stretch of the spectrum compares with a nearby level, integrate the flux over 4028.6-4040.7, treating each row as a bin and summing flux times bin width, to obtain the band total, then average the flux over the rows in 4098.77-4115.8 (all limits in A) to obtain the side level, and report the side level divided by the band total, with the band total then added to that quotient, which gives 125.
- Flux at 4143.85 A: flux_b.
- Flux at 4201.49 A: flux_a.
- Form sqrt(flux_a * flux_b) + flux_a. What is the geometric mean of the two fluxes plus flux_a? 19.3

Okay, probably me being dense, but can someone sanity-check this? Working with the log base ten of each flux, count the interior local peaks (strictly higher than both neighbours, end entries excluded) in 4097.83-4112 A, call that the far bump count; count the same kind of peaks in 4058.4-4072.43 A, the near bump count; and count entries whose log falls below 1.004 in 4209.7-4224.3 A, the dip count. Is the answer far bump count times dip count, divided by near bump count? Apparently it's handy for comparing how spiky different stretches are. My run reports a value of 5.0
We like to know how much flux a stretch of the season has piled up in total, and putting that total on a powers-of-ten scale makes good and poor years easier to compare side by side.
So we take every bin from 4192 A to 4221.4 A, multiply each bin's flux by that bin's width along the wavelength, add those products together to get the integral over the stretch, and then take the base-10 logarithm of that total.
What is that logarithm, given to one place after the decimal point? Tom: 2.5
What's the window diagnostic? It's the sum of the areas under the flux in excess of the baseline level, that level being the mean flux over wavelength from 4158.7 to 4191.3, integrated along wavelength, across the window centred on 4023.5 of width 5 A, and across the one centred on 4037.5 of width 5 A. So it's 12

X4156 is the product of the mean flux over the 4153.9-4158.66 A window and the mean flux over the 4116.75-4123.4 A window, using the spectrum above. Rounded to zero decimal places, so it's 102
